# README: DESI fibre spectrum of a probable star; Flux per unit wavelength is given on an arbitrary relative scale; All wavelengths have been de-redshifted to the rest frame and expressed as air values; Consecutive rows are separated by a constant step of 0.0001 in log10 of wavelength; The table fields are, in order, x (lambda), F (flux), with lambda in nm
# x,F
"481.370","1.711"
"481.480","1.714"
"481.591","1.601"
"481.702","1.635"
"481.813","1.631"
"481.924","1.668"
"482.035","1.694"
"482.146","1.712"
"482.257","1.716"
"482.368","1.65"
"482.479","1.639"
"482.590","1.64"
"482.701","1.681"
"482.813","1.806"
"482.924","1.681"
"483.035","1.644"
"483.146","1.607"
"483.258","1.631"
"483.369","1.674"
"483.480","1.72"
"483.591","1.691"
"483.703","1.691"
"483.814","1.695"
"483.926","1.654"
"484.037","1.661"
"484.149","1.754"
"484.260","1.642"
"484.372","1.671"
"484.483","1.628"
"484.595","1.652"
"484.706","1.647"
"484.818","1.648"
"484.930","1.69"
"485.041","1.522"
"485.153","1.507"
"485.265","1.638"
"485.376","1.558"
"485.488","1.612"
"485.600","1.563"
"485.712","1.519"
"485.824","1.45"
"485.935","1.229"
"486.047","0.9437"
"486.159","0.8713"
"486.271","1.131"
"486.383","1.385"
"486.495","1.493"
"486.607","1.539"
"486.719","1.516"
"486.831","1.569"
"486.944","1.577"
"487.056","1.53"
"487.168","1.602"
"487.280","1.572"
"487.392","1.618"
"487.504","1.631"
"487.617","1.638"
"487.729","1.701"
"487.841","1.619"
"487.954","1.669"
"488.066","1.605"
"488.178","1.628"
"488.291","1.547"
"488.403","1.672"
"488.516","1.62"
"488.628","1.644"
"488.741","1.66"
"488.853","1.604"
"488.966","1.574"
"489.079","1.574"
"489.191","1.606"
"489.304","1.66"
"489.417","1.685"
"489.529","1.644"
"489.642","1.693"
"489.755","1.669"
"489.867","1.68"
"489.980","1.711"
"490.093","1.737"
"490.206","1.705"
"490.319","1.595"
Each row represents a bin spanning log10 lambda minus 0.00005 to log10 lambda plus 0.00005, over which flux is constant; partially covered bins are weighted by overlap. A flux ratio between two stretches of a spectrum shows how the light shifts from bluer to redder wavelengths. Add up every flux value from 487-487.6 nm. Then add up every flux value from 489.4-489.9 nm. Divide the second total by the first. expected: 1.053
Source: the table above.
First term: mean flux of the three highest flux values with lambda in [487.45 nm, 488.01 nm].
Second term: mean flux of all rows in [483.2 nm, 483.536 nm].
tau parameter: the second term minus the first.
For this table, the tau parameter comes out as 0.006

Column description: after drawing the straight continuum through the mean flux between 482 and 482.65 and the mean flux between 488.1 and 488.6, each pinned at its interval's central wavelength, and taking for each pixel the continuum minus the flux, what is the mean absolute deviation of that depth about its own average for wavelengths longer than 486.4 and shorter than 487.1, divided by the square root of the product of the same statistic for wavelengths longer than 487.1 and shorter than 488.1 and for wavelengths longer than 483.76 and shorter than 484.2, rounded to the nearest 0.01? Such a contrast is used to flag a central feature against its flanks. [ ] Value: 0.79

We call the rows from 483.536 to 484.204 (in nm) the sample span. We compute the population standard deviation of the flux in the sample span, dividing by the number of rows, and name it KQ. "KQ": 0.032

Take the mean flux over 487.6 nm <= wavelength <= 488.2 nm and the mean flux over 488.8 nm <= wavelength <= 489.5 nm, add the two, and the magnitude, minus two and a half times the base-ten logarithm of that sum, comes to -1.28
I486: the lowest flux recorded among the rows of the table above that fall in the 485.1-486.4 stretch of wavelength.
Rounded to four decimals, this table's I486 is 0.8713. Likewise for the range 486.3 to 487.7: 1.3850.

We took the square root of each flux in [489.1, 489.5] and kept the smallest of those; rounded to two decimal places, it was 1.27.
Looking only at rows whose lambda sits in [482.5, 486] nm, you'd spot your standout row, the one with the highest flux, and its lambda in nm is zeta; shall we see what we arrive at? 482.813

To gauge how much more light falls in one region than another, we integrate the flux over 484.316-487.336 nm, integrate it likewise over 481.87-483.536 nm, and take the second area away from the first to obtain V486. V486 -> 1.7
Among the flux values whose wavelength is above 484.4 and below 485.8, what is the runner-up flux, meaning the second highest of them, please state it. 1.652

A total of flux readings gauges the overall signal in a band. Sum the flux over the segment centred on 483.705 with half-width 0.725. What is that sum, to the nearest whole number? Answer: 22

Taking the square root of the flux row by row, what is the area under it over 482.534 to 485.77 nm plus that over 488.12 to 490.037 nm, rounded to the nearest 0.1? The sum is 6.6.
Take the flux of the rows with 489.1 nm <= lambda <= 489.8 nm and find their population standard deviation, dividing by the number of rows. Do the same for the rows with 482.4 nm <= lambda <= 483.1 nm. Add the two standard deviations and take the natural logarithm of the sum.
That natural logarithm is -2.44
